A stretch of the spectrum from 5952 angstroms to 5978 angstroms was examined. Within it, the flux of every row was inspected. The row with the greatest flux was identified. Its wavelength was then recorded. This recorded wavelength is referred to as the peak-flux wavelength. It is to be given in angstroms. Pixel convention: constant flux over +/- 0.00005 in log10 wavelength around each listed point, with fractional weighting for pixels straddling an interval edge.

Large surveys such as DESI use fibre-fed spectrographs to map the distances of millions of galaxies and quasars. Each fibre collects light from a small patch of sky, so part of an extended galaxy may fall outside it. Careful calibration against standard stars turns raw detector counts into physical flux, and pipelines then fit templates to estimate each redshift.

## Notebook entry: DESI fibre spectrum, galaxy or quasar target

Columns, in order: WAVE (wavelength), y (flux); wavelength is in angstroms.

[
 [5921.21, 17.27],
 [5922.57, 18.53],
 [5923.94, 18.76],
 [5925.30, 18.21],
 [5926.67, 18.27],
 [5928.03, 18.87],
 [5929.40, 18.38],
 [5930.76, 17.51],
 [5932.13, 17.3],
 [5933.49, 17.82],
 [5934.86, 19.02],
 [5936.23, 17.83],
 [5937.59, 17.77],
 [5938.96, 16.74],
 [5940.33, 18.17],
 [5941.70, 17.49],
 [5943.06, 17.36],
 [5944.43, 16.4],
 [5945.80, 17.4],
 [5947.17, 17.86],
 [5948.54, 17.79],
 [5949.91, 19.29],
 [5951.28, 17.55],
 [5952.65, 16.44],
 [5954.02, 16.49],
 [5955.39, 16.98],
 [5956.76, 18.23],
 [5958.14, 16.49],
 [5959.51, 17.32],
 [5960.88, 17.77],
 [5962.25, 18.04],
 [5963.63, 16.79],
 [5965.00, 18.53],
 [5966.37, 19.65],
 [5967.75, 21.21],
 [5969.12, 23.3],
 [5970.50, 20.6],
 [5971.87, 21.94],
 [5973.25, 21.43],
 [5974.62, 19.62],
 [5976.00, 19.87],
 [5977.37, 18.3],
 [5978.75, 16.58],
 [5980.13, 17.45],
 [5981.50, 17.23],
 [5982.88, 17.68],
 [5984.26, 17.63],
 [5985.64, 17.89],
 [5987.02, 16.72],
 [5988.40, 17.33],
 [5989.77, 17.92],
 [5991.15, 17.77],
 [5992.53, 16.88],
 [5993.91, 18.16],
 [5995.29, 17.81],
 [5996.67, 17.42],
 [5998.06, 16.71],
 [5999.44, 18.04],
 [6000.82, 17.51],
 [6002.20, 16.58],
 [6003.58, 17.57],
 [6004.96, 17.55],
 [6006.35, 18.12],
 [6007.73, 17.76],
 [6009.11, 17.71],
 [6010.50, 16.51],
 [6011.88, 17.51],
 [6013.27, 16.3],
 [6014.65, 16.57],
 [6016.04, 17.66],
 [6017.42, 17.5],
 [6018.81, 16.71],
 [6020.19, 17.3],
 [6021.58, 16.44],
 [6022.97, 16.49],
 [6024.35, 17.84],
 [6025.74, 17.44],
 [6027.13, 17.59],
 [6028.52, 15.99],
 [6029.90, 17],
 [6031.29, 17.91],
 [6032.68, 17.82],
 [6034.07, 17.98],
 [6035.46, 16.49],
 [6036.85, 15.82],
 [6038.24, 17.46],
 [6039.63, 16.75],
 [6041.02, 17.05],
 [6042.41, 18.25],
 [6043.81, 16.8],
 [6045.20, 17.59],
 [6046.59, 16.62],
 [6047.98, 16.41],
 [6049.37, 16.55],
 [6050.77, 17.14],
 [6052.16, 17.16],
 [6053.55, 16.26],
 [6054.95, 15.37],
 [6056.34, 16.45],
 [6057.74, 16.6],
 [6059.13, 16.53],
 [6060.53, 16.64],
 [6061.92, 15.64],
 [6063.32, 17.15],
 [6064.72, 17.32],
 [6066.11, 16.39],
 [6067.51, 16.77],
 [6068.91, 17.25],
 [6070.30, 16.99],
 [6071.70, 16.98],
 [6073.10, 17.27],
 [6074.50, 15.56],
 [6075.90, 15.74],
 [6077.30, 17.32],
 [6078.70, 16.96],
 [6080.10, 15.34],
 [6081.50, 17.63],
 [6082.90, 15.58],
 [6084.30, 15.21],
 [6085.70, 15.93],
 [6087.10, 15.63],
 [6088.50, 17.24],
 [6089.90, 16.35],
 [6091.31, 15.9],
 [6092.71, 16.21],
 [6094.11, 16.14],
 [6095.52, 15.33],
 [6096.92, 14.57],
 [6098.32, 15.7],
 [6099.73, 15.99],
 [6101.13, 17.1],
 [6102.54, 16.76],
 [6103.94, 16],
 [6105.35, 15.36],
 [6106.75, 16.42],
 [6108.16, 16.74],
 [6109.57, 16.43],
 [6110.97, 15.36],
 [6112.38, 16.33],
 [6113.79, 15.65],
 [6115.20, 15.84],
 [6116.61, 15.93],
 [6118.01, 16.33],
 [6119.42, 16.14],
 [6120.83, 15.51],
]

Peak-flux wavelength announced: 5969.12 angstroms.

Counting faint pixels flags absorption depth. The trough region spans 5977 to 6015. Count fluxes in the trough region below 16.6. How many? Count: 5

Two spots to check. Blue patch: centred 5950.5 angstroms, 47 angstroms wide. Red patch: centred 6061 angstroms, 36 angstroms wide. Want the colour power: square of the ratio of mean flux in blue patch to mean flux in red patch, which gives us 1.20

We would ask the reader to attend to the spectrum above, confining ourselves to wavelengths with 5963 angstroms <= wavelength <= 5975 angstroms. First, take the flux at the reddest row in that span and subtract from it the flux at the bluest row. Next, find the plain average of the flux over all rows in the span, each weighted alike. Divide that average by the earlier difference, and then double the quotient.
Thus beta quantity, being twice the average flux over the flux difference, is 14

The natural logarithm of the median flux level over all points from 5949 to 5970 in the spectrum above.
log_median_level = 2.88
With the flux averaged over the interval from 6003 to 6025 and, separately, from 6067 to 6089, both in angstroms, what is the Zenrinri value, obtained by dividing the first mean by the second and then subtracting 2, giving -0.95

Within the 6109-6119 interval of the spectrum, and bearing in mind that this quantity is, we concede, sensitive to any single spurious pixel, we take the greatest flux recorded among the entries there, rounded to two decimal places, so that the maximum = 16.43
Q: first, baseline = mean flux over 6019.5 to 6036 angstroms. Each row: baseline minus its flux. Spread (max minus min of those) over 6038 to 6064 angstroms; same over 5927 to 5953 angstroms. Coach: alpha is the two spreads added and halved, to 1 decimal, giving 2.9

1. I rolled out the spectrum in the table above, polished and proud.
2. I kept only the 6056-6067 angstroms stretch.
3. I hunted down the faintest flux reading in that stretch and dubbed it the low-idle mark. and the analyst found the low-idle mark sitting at 15.64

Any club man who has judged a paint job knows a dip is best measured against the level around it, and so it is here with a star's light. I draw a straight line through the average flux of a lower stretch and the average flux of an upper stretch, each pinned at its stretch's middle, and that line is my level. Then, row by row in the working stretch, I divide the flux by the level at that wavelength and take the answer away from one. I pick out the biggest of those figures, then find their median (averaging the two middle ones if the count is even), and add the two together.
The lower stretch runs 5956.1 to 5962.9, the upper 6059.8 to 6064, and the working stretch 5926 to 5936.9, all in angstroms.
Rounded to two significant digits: 0.021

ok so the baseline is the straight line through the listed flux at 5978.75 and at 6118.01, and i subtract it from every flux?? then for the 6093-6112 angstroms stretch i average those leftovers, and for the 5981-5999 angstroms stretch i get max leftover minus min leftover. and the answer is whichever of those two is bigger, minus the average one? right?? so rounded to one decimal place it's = 1.8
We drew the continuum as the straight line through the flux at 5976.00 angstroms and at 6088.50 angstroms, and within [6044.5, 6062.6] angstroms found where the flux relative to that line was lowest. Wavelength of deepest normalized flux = 6054.95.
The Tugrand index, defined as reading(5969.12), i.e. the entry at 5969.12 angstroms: 23.3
